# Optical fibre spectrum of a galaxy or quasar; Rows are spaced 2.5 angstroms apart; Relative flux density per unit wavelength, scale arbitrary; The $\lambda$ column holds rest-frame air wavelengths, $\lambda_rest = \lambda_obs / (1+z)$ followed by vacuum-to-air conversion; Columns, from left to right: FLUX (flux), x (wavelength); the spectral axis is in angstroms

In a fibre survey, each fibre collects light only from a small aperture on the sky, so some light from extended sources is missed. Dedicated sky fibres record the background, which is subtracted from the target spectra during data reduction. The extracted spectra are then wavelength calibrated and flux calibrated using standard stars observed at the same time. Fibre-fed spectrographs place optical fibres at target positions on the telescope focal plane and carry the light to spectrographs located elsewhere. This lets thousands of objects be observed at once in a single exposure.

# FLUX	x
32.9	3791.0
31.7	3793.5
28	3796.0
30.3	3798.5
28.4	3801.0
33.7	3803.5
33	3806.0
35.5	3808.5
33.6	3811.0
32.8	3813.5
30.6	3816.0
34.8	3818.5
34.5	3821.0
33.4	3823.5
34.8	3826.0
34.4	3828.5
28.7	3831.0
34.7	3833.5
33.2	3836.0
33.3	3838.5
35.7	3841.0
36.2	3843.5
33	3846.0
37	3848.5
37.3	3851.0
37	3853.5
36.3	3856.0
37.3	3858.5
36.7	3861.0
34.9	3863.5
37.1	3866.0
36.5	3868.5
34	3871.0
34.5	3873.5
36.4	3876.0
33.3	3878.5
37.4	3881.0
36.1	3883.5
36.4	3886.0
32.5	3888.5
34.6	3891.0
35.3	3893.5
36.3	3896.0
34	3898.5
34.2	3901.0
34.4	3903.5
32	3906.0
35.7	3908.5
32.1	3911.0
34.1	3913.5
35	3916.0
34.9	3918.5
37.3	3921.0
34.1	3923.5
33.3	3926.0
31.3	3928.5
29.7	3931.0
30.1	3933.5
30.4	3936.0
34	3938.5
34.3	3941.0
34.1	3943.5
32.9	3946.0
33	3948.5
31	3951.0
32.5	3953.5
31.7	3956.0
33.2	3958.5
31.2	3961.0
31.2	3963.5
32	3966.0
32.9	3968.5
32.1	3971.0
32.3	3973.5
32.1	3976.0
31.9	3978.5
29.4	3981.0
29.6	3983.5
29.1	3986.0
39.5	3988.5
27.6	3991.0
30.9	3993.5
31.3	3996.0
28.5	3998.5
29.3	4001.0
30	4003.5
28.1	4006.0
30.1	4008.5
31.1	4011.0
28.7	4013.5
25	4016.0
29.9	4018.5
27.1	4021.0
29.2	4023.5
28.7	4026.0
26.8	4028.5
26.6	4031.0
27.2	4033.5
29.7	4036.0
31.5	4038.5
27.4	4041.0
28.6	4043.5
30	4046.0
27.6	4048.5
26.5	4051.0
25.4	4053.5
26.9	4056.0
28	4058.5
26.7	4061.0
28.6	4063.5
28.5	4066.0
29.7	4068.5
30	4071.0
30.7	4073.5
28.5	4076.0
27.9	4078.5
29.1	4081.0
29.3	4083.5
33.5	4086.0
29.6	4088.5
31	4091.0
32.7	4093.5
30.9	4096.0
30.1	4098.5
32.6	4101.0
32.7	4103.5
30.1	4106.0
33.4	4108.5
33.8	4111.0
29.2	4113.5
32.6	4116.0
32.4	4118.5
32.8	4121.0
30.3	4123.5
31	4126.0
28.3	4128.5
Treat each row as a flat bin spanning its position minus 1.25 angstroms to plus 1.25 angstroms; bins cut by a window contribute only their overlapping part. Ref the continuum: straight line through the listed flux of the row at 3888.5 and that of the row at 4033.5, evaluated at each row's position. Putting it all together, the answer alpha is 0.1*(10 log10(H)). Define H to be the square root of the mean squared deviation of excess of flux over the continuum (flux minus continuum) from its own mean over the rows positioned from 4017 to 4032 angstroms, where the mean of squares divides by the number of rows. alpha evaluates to 0.07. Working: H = 1.2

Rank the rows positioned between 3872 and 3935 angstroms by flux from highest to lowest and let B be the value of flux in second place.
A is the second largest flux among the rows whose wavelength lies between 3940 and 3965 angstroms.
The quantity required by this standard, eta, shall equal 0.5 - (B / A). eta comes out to -0.59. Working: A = 34.1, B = 37.3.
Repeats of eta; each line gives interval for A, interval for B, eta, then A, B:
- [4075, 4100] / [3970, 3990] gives -0.49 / 32.7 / 32.3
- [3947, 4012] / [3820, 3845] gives -0.58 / 33.2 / 35.7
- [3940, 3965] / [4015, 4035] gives -0.36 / 34.1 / 29.2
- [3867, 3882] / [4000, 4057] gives -0.35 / 36.5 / 31.1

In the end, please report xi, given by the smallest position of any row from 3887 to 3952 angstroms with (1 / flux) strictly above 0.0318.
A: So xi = 3928.5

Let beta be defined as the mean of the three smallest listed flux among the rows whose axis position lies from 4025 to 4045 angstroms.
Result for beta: 26.9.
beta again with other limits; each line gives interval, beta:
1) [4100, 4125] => 29.9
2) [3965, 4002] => 28.4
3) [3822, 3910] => 31.1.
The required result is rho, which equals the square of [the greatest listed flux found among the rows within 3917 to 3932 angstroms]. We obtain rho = 1391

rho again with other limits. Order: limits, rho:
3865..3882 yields 1399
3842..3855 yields 1391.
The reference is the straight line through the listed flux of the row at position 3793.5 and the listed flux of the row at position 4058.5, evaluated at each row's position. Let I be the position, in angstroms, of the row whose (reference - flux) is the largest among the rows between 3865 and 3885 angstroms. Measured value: 3878.5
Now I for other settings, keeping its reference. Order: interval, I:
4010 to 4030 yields 4016.0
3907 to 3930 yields 3928.5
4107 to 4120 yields 4113.5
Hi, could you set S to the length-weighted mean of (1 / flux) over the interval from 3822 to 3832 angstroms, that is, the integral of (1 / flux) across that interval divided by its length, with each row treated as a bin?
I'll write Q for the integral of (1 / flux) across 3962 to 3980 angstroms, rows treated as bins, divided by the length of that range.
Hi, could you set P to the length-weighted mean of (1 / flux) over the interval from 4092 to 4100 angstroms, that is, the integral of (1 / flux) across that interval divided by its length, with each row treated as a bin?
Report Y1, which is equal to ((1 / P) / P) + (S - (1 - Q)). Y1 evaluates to 974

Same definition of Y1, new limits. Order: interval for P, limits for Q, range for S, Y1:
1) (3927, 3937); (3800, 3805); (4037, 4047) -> 925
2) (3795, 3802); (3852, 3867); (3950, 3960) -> 835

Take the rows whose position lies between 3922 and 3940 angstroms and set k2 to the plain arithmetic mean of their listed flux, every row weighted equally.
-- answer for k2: 32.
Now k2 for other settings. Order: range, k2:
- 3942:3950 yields 33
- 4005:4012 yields 30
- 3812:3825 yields 33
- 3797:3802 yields 29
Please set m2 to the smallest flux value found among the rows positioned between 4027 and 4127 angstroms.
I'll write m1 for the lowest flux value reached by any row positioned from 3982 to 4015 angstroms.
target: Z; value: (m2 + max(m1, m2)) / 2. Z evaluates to 26.5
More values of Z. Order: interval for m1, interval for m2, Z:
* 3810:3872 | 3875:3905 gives 32.5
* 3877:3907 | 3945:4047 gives 28.5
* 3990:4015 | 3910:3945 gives 29.7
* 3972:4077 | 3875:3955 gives 29.7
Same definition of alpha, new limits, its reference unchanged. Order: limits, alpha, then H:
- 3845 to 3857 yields 0.22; 1.7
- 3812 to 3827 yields 0.20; 1.6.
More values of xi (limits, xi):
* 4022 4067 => 4023.5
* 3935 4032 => 3936.0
